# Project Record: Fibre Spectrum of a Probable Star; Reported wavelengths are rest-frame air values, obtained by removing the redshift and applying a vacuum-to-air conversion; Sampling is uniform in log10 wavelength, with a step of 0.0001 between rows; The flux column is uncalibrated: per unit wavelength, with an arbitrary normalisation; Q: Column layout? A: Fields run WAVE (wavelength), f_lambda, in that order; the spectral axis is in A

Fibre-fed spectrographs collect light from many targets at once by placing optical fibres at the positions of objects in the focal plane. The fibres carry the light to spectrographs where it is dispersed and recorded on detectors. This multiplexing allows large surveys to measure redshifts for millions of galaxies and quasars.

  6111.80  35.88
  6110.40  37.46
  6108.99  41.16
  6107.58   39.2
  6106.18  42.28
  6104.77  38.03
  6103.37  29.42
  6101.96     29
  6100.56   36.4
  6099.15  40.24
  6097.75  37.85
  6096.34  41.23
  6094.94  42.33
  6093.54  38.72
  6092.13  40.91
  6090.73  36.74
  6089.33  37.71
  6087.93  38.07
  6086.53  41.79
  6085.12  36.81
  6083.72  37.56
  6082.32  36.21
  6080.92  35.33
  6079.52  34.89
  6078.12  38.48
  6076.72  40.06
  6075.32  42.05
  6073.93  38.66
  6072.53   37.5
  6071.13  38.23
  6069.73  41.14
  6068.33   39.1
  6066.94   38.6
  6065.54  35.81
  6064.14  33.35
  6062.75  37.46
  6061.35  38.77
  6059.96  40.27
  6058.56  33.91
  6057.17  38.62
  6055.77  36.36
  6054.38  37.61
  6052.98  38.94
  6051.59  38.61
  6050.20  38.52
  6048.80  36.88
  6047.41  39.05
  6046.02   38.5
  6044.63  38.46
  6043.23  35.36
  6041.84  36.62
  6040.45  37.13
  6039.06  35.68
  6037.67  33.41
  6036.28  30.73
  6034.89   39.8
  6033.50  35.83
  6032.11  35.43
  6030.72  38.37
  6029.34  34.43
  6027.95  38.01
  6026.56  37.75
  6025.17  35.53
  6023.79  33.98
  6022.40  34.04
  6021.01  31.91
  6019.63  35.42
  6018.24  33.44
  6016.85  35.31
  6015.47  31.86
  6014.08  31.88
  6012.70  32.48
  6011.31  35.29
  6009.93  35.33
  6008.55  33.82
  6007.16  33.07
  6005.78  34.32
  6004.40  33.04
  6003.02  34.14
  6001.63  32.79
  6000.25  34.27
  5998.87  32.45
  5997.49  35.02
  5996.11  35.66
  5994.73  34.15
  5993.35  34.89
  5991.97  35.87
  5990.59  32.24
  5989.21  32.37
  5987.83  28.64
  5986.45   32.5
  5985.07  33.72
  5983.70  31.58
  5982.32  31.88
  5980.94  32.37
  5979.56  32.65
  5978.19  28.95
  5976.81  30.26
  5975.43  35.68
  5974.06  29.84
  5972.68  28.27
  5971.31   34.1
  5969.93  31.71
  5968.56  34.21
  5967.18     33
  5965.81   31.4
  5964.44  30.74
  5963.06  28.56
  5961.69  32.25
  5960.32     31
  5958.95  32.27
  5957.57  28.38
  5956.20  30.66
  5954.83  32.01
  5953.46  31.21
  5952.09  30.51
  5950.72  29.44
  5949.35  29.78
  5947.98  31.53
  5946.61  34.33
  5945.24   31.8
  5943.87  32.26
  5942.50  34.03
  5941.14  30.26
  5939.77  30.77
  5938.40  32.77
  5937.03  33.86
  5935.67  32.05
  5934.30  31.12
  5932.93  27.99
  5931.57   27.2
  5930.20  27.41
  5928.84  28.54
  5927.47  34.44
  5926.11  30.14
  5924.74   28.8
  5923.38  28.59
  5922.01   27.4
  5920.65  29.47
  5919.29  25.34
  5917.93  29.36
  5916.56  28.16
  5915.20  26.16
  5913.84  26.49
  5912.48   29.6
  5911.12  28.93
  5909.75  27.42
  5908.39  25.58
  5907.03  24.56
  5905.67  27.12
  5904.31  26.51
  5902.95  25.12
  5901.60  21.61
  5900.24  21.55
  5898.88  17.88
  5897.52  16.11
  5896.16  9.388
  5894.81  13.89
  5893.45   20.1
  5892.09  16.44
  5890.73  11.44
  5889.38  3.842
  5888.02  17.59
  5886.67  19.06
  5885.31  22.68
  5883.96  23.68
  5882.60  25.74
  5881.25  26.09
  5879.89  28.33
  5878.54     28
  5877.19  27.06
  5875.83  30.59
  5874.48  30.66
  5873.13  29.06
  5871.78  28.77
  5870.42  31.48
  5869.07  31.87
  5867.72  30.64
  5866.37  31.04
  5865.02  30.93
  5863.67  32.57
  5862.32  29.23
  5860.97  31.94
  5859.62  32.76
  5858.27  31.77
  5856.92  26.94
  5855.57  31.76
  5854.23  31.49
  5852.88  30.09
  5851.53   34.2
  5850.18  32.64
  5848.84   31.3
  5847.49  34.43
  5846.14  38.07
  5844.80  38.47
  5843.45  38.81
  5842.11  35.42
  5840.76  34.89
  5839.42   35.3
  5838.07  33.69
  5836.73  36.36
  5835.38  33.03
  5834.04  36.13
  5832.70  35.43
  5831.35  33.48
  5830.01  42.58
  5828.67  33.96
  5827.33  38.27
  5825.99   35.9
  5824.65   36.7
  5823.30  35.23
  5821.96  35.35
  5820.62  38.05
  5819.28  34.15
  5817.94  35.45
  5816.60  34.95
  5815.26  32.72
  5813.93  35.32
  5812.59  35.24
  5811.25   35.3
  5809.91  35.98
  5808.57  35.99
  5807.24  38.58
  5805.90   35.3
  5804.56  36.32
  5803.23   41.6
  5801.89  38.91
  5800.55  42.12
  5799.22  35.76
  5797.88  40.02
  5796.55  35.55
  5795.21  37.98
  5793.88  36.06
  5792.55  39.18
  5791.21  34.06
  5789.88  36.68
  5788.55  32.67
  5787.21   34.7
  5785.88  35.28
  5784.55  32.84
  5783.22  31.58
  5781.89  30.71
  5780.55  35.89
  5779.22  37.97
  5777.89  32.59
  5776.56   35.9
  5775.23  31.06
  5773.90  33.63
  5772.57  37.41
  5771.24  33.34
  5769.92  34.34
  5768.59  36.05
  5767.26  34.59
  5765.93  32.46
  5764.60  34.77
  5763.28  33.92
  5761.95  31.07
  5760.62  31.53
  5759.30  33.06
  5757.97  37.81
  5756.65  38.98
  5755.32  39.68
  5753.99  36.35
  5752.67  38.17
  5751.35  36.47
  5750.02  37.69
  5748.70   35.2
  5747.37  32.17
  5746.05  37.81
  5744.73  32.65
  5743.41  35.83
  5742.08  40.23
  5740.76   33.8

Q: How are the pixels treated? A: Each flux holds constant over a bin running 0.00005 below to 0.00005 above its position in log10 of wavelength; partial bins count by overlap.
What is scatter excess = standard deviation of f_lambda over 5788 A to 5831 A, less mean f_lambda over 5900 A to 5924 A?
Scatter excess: -24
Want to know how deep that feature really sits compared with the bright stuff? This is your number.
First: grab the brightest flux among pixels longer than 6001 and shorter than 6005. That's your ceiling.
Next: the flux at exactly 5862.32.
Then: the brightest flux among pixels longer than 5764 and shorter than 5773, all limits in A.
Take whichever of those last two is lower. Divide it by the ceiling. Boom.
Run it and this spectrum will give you 0.86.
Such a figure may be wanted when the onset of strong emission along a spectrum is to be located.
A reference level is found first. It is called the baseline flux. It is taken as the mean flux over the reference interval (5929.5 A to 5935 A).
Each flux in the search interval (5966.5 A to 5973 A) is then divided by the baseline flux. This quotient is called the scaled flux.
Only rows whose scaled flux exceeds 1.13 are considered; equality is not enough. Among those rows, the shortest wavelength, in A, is 5967.18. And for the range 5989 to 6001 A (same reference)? 5989.21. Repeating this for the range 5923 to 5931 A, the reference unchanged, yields 5927.47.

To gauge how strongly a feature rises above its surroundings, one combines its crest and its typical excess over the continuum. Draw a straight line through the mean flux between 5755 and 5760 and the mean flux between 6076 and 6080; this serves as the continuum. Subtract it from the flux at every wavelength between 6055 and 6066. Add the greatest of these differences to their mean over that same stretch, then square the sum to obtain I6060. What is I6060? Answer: 2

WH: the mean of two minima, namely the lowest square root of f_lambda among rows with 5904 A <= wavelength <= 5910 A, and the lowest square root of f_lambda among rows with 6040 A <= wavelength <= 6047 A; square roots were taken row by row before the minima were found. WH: 5.45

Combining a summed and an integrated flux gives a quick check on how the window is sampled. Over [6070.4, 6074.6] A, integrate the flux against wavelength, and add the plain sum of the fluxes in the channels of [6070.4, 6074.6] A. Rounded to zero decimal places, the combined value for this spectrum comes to 274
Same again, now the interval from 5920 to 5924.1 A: 202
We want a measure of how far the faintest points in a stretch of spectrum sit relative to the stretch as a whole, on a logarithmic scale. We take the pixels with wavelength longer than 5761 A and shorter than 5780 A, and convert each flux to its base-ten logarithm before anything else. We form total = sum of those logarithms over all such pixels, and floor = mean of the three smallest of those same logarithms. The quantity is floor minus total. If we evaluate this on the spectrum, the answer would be -20.0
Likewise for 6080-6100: -20.7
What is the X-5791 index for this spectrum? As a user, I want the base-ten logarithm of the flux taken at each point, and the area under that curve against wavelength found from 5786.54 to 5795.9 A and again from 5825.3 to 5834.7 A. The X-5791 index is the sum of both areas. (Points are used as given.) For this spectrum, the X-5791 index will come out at 29.2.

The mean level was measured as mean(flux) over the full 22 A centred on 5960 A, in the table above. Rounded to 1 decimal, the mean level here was 31.1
